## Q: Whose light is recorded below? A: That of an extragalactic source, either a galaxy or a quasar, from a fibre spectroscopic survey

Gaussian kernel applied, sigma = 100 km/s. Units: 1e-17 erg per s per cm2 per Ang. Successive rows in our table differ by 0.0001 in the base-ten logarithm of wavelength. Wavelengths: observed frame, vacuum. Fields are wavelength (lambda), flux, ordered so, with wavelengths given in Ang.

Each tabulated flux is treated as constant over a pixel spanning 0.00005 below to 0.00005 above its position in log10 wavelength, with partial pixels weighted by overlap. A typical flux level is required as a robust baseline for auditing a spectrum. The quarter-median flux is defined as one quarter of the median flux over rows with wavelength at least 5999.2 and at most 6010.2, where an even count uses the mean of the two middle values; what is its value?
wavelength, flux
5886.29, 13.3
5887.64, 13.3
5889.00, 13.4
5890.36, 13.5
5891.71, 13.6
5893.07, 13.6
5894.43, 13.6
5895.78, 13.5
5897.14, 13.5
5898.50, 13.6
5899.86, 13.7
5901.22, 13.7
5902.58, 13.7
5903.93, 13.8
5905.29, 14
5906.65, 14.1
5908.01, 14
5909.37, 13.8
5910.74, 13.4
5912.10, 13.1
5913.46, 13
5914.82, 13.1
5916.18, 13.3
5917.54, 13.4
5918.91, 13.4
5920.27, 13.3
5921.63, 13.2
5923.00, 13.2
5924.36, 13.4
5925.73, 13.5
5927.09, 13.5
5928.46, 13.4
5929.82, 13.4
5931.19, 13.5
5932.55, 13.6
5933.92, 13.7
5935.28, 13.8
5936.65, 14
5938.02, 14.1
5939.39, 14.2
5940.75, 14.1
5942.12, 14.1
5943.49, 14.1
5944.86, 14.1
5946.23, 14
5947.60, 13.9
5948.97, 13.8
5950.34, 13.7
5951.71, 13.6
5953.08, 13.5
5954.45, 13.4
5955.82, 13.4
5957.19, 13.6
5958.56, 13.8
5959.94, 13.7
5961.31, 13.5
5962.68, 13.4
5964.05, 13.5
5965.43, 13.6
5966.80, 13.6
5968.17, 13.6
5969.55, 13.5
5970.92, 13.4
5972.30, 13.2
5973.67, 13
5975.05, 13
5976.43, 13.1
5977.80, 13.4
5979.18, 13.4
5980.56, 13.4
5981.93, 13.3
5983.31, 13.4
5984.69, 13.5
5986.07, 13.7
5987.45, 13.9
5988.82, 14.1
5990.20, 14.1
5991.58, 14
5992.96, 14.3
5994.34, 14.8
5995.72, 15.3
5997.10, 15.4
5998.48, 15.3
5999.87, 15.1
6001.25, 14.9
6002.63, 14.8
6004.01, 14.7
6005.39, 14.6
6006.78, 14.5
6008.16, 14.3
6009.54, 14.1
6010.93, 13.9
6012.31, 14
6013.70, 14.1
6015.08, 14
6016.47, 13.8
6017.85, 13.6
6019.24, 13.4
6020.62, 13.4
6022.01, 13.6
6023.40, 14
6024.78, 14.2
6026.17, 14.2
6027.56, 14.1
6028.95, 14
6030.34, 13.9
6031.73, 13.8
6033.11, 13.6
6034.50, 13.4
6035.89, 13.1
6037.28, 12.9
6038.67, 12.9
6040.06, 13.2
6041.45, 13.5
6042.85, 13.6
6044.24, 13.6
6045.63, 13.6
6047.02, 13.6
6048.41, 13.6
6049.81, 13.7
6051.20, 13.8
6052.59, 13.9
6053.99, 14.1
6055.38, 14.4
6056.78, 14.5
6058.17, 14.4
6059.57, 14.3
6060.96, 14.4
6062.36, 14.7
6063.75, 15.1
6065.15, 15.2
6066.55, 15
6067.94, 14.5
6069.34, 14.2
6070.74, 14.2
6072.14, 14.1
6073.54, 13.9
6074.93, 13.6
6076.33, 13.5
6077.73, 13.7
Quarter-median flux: 3.66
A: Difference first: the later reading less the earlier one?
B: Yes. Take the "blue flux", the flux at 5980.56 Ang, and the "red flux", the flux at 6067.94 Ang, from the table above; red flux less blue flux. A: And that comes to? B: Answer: 1.1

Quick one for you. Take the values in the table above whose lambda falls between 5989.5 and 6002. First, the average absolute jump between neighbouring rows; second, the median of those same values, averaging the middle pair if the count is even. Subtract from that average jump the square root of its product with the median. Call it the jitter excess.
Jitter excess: -1.68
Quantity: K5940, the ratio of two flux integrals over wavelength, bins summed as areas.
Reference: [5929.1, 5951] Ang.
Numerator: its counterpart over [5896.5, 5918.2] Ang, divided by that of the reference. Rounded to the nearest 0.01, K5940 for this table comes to 0.97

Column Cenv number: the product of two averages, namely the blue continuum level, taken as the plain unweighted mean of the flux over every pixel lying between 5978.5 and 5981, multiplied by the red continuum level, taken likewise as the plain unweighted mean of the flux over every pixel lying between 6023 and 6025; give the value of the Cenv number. 189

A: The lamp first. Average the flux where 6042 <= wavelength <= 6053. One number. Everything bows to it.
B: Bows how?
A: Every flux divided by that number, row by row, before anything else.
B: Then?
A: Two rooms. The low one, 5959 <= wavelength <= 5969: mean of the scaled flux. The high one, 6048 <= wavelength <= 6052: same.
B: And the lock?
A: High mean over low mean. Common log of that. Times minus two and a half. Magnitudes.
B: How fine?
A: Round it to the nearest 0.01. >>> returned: -0.01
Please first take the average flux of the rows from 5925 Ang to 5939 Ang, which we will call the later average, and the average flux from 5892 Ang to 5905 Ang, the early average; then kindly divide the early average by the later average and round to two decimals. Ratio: 1.00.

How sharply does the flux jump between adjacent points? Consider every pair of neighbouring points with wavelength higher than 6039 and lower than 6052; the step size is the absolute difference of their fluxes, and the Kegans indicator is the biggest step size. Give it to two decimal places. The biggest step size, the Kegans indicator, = 0.30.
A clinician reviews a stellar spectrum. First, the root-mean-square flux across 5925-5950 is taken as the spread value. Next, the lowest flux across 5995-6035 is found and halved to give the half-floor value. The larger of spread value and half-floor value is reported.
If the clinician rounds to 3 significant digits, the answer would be 13.8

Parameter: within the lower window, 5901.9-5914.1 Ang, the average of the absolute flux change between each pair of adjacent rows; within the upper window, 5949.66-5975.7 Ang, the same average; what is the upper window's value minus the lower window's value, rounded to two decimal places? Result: -0.08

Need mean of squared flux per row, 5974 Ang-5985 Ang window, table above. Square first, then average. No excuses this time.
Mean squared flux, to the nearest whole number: 177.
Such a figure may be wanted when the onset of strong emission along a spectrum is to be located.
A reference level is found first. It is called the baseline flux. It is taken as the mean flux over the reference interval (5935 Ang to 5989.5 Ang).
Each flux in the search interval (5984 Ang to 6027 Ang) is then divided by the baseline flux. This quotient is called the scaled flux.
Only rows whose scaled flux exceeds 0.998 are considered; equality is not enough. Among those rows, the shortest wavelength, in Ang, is 5986.07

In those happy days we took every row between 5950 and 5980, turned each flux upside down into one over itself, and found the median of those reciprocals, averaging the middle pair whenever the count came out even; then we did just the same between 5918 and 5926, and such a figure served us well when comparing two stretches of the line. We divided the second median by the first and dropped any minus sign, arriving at 1.01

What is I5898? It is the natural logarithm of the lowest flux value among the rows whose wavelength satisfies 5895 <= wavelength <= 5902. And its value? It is 2.60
